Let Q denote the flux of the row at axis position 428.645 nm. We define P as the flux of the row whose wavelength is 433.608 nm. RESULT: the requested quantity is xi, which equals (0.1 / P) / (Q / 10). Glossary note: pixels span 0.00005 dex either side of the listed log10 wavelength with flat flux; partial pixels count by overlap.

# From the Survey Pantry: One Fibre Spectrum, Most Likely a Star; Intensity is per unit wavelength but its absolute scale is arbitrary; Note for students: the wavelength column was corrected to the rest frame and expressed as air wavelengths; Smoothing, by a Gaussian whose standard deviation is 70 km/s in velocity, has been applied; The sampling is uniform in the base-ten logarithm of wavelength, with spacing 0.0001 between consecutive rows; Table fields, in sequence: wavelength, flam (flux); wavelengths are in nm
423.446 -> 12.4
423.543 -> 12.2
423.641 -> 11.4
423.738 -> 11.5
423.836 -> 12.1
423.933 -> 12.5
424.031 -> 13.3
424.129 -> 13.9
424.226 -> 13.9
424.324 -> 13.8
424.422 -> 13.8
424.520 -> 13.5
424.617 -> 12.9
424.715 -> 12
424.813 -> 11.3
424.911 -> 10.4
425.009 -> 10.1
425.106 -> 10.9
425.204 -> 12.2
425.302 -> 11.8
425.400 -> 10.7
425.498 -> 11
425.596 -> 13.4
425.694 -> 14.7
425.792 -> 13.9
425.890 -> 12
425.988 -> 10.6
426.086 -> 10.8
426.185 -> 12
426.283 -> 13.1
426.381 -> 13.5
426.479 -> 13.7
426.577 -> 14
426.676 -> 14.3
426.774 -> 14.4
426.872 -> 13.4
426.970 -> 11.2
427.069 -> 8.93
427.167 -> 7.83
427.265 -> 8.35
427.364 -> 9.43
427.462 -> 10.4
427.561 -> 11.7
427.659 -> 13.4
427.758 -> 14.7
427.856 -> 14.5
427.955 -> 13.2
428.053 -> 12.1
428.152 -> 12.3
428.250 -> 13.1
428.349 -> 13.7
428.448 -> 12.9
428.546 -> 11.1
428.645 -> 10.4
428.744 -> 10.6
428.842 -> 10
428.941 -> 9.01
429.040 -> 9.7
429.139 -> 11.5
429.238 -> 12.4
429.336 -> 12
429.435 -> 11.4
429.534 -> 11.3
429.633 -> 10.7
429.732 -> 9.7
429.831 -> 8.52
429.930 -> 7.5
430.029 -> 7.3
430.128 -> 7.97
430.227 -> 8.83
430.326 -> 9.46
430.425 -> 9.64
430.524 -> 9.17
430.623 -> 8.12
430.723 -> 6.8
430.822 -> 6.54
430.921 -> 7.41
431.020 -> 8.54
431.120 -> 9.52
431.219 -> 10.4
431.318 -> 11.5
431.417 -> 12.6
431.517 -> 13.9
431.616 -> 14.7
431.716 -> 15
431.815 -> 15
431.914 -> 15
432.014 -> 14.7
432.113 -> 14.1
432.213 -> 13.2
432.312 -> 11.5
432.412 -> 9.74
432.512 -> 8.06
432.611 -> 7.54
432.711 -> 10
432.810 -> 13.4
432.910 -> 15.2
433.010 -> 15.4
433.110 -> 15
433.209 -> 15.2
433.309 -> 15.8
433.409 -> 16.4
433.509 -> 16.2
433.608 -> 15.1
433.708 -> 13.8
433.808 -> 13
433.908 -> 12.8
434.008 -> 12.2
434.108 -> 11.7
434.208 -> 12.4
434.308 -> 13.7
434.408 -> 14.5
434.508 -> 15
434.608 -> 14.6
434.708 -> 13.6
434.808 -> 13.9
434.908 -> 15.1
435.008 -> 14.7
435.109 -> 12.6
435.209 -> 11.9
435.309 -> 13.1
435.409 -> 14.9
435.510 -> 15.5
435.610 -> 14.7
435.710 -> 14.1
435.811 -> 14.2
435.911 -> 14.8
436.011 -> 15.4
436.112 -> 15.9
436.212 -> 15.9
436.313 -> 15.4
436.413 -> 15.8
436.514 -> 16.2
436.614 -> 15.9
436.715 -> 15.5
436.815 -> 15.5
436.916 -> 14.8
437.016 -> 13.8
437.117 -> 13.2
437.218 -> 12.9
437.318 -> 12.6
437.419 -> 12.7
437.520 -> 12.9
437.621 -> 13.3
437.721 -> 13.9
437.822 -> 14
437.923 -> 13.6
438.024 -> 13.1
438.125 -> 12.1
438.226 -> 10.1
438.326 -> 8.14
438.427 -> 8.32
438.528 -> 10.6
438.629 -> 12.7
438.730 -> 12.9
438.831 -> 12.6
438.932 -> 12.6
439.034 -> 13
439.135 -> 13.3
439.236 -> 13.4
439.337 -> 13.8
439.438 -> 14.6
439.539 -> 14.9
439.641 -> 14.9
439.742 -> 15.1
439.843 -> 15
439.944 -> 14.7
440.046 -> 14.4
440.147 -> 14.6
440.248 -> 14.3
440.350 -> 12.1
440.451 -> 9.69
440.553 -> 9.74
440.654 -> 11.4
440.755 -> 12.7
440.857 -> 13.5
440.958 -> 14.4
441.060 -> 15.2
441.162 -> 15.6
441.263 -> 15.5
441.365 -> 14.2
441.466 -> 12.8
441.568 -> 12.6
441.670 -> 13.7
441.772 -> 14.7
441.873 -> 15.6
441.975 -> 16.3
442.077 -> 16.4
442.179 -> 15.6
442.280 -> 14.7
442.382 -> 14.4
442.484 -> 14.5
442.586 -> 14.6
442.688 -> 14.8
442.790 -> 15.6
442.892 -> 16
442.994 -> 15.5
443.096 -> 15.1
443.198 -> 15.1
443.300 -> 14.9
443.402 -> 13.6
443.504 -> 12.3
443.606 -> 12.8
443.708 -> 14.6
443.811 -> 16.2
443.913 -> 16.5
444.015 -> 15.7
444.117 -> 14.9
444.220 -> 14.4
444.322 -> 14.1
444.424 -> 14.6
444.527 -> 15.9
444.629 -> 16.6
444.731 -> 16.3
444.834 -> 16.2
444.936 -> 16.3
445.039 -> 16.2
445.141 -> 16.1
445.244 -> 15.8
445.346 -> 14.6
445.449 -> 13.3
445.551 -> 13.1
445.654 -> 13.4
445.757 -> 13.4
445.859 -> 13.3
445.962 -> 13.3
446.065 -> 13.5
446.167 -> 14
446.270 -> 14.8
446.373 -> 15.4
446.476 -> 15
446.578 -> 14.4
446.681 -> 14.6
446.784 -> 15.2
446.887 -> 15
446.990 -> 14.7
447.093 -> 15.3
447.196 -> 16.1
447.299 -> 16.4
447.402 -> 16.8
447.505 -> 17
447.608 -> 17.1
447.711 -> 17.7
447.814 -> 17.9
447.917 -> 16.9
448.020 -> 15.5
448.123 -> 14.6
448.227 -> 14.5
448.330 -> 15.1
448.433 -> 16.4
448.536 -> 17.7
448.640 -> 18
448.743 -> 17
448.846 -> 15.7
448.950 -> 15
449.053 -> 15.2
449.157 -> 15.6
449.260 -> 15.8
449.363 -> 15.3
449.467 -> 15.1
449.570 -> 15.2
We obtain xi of 0.0064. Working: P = 15.1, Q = 10.4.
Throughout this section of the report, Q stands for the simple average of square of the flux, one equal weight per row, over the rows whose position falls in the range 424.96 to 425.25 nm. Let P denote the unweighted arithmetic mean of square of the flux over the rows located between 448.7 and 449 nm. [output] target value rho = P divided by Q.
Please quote 2.1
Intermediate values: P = 253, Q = 123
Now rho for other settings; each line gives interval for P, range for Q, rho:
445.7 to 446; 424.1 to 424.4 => 0.9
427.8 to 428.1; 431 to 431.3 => 2.0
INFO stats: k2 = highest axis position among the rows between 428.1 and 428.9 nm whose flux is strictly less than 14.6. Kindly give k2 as 428.842 nm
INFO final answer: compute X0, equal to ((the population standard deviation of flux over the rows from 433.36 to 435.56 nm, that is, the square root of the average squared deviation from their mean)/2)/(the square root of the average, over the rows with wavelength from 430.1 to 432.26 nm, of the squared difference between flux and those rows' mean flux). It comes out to 0.23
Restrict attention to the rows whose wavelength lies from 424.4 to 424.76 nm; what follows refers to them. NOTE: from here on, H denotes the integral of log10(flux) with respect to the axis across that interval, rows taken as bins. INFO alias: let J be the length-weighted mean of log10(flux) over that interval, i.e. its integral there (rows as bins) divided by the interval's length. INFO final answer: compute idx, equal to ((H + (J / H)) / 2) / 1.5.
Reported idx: 1.06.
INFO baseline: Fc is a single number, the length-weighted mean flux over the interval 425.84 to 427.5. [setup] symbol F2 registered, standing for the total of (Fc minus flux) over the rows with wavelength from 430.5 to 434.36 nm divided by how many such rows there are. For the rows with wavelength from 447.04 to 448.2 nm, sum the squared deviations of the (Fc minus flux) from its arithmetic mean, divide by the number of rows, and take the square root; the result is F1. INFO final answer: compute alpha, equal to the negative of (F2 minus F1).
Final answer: 1.6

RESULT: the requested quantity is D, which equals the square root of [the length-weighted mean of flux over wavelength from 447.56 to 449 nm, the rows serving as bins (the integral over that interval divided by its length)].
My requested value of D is 4.05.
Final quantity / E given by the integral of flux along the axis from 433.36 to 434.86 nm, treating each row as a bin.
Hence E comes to 21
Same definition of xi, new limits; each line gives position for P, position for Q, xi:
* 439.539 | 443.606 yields 0.0052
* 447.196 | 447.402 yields 0.0037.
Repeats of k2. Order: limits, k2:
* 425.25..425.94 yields 425.890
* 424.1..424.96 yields 424.911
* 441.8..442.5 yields 442.484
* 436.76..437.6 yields 437.520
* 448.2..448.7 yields 448.227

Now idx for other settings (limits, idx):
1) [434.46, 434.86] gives 0.99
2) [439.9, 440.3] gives 0.99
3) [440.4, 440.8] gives 0.97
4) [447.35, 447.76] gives 0.98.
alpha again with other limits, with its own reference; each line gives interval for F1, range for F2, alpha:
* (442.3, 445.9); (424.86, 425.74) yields 1.2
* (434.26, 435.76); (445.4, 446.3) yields 2.9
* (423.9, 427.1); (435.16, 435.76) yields 3.9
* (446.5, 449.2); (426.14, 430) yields 1.1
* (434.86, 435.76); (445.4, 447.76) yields 4.4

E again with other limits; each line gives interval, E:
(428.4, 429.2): 9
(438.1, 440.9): 36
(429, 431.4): 23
